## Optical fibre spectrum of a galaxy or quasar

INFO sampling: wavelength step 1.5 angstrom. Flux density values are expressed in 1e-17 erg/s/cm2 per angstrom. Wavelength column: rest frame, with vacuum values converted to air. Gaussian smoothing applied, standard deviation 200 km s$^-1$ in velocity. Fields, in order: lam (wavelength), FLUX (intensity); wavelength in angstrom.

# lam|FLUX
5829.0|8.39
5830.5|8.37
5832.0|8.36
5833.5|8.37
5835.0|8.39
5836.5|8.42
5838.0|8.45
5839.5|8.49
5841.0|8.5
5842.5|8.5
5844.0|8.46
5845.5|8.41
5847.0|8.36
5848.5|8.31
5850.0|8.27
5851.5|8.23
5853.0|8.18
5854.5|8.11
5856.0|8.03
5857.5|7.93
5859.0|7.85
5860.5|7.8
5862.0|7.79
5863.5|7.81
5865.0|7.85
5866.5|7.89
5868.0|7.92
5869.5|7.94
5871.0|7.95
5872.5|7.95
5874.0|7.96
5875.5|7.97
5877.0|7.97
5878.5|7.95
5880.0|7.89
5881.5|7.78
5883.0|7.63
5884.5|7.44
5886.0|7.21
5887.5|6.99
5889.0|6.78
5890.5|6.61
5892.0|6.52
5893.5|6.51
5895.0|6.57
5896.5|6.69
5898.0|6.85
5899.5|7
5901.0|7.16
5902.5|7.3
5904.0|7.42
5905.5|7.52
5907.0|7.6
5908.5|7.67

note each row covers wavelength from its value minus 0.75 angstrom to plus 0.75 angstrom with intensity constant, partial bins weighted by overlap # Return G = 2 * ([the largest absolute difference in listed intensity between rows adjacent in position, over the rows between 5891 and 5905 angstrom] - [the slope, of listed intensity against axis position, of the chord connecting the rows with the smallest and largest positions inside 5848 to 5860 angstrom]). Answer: 0.41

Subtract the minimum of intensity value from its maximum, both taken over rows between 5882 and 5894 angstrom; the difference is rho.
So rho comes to 1.12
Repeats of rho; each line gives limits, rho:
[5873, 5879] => 0.02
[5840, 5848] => 0.14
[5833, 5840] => 0.12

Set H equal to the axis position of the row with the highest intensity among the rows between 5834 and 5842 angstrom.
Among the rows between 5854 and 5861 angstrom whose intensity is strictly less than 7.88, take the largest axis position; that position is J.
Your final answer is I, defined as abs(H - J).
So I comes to 19.5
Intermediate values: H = 5841.0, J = 5860.5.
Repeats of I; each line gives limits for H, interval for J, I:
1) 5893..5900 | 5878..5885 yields 15.0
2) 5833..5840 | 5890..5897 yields 57.0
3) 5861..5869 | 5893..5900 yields 31.5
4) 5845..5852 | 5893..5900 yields 54.0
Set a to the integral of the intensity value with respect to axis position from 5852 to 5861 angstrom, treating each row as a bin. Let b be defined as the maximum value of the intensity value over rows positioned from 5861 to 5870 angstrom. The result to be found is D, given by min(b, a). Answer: 7.94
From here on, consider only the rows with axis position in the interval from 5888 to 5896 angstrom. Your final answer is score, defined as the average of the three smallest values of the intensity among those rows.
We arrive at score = 6.5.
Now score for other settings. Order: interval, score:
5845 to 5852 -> 8.3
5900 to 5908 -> 7.3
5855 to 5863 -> 7.8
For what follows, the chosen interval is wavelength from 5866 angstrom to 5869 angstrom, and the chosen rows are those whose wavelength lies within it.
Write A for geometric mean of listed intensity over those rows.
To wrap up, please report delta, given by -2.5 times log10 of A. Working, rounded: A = 7.90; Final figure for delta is -2.24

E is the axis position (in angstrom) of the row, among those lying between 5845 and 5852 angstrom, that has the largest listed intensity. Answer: 5845.5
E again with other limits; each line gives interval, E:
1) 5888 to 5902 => 5901.0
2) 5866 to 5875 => 5874.0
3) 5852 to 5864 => 5853.0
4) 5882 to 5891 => 5883.0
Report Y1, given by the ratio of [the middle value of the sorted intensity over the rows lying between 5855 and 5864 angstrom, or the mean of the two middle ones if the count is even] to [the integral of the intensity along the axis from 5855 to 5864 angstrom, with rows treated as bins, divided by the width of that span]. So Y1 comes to 0.99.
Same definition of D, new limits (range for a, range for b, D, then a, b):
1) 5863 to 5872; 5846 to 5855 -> 8.36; 71.1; 8.36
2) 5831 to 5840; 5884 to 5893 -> 7.44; 75.7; 7.44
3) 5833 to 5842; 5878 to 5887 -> 7.95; 76.0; 7.95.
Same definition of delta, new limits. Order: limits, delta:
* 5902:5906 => -2.17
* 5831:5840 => -2.31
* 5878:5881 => -2.25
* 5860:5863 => -2.23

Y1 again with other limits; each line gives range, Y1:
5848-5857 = 1.00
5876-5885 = 1.01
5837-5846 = 1.00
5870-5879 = 1.00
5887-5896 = 0.99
